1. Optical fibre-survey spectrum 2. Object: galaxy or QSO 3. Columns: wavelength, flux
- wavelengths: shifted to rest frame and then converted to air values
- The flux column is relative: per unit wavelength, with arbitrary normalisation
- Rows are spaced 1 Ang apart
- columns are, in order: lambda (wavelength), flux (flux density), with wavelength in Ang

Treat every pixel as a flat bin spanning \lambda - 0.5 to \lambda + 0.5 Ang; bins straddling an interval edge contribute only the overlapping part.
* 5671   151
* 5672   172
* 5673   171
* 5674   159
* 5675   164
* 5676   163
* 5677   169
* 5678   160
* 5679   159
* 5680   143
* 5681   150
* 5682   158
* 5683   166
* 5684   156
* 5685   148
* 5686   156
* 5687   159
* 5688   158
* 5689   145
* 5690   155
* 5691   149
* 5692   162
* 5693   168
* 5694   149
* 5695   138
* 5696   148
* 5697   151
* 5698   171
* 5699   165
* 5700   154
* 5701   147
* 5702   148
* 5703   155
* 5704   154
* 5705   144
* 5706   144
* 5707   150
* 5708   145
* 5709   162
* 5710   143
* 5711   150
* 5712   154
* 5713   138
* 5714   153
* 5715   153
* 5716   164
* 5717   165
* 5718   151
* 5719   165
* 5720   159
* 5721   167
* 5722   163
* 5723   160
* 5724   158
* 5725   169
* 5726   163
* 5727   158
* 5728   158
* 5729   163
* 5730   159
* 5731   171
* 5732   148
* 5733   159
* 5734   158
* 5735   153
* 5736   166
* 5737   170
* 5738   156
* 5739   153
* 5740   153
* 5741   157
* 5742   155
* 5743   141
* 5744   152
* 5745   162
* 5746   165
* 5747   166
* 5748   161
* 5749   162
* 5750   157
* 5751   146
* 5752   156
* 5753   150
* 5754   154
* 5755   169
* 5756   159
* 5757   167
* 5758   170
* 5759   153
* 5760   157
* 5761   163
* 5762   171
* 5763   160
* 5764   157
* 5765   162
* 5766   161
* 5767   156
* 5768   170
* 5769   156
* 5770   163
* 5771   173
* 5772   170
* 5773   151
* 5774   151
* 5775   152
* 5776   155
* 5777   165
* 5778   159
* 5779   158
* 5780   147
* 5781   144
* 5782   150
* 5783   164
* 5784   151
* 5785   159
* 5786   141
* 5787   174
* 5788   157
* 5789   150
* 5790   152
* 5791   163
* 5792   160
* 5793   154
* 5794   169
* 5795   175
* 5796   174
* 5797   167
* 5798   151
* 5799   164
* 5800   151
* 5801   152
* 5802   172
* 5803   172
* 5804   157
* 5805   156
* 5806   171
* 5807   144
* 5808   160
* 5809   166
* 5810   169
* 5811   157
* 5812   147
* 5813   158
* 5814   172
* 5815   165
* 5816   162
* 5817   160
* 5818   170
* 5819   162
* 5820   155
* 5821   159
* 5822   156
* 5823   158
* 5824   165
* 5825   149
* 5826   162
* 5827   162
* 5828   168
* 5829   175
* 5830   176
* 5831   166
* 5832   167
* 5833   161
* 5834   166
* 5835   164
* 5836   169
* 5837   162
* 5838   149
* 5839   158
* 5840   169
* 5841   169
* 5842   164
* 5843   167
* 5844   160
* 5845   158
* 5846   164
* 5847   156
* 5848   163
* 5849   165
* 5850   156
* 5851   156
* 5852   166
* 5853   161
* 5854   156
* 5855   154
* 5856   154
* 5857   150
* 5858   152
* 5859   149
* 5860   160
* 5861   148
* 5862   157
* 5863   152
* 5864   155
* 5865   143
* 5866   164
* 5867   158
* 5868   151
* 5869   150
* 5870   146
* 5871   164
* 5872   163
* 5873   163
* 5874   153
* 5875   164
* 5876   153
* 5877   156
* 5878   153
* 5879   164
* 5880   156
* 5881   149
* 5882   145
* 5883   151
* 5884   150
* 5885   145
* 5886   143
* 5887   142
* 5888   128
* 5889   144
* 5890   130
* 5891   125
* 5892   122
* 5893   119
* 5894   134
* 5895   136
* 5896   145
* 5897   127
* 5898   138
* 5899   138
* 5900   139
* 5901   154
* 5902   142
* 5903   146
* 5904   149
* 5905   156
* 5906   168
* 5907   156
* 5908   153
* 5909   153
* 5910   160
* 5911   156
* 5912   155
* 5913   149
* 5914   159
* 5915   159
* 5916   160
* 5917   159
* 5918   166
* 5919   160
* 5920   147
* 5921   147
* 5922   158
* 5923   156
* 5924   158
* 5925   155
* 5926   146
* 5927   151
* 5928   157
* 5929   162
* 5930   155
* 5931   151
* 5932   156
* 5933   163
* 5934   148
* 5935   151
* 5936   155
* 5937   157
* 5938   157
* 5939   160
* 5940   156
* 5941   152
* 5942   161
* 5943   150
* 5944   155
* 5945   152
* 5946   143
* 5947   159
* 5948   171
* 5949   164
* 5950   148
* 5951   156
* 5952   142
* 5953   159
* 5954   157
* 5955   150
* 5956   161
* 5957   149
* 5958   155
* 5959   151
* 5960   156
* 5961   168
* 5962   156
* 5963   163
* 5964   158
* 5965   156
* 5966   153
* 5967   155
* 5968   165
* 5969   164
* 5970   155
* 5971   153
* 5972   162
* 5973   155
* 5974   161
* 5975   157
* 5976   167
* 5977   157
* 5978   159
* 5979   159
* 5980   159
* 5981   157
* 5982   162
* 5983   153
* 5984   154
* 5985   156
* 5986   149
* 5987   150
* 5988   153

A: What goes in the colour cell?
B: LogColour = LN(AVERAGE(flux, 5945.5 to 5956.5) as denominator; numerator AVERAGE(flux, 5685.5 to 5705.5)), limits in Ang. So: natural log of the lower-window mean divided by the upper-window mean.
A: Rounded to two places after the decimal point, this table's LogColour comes -0.01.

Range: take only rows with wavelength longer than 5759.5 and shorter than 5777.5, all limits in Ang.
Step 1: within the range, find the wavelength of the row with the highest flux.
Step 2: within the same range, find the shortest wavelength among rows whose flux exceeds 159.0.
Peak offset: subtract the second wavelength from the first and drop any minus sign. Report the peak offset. 10 Ang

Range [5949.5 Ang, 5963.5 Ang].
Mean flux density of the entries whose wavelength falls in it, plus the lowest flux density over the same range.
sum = 297.1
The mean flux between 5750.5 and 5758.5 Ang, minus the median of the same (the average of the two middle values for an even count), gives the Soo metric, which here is 1.4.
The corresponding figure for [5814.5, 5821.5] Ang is -0.1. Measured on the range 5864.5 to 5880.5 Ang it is 0.3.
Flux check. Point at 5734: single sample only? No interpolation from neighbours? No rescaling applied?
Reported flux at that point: 158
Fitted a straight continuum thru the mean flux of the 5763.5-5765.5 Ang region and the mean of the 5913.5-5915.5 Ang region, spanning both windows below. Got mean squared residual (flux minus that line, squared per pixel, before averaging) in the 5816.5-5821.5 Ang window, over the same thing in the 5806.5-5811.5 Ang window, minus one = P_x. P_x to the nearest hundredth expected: -0.63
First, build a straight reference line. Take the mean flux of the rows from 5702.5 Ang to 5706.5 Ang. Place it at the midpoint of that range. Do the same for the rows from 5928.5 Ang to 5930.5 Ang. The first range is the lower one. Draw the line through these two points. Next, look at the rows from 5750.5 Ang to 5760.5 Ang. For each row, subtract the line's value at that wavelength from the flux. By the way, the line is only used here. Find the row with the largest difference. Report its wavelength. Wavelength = 5758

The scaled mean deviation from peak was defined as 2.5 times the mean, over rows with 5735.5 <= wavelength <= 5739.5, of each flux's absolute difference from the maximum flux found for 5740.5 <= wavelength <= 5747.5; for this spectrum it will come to 17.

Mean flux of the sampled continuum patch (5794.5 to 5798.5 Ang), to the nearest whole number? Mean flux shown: 167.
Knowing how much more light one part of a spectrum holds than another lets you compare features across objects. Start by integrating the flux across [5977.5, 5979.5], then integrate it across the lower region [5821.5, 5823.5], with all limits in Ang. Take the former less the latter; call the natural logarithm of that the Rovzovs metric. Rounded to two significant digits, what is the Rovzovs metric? 1.4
